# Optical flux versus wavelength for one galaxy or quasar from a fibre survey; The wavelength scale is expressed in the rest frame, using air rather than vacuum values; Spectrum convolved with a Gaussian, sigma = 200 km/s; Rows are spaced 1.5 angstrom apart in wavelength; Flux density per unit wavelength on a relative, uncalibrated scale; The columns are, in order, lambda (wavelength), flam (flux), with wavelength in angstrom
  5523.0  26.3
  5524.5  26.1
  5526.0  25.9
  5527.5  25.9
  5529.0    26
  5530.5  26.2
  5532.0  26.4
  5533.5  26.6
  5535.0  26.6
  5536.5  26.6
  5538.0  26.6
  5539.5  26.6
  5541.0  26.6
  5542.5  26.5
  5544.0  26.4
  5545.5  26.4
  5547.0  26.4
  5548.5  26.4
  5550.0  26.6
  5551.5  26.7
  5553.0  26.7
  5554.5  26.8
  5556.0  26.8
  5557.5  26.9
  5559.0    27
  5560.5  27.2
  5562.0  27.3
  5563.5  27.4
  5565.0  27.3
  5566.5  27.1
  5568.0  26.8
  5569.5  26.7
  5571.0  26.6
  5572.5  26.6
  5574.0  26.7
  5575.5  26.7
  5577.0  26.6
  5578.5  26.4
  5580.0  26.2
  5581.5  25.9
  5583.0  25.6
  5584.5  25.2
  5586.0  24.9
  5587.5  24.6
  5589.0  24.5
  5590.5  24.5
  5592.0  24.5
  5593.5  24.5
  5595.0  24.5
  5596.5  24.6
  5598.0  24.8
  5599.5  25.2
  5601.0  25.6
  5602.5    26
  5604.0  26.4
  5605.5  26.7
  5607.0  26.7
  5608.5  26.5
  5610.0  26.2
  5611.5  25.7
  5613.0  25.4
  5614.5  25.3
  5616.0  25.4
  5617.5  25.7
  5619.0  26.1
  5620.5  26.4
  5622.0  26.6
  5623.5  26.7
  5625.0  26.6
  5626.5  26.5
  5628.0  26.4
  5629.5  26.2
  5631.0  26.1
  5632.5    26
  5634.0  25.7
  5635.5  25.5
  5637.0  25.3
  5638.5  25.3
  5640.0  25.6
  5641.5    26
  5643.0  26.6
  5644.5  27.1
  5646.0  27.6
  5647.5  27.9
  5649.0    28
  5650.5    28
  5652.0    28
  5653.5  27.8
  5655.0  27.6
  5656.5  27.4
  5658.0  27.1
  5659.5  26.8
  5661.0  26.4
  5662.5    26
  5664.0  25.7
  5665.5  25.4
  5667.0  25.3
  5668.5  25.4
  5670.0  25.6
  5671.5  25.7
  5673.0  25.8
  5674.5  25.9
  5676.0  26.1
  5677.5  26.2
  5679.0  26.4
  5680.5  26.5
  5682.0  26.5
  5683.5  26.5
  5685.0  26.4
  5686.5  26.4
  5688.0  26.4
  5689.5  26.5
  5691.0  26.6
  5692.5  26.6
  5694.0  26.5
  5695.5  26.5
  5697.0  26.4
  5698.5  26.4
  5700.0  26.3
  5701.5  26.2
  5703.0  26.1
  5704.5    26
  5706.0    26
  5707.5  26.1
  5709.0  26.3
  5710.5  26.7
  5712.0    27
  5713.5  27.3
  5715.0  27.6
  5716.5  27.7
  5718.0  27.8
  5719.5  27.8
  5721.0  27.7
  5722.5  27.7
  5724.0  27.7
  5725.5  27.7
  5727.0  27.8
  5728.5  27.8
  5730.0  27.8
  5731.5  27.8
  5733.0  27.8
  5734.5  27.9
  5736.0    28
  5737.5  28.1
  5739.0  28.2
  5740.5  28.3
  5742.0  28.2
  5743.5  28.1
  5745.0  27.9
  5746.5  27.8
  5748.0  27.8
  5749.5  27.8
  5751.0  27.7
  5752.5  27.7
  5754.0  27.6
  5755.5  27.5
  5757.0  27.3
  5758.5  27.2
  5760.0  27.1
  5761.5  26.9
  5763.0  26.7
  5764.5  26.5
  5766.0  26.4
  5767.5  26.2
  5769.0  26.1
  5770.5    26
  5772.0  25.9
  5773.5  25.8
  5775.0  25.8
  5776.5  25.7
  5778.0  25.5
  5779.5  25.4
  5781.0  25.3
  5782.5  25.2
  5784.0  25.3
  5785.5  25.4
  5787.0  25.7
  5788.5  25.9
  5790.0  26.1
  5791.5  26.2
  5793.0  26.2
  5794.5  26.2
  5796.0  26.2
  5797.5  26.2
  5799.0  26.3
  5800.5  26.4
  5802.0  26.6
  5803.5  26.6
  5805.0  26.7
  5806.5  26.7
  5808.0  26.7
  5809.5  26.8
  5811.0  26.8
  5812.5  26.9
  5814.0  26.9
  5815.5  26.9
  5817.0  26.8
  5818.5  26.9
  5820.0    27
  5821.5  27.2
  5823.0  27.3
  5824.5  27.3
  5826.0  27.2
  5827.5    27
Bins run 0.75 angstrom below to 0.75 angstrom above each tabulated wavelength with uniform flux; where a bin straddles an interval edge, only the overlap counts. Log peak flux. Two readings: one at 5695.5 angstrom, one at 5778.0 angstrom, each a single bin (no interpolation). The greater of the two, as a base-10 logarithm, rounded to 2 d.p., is 1.42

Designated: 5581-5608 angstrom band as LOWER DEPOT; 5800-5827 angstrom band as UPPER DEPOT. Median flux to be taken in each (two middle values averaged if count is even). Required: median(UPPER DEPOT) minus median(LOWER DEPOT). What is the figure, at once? 1.8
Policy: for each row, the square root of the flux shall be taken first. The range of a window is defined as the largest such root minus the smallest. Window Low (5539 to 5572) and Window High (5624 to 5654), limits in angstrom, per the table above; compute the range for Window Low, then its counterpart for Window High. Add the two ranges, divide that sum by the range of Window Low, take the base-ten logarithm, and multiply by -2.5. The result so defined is -1.4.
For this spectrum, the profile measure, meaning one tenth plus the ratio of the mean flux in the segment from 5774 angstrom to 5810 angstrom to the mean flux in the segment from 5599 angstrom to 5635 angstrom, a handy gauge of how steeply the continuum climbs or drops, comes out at 1.098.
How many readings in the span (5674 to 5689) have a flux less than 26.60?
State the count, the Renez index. 10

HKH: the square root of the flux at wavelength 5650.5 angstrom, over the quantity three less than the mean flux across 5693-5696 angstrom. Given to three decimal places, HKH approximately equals 0.225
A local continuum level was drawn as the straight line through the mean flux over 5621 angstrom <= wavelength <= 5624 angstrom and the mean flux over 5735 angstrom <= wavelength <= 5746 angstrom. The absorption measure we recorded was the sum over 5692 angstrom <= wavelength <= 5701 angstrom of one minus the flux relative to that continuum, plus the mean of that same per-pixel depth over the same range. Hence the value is 0.28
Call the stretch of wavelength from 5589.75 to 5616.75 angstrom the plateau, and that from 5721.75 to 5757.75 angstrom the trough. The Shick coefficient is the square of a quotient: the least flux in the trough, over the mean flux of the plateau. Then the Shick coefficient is 1.15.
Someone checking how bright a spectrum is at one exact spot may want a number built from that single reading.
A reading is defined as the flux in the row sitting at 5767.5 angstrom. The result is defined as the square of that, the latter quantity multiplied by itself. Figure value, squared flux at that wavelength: 686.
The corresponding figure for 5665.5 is 645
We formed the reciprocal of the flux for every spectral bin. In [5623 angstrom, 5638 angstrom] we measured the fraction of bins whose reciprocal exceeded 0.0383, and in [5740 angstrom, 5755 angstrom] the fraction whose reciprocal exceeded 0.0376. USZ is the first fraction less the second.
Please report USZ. 0.5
